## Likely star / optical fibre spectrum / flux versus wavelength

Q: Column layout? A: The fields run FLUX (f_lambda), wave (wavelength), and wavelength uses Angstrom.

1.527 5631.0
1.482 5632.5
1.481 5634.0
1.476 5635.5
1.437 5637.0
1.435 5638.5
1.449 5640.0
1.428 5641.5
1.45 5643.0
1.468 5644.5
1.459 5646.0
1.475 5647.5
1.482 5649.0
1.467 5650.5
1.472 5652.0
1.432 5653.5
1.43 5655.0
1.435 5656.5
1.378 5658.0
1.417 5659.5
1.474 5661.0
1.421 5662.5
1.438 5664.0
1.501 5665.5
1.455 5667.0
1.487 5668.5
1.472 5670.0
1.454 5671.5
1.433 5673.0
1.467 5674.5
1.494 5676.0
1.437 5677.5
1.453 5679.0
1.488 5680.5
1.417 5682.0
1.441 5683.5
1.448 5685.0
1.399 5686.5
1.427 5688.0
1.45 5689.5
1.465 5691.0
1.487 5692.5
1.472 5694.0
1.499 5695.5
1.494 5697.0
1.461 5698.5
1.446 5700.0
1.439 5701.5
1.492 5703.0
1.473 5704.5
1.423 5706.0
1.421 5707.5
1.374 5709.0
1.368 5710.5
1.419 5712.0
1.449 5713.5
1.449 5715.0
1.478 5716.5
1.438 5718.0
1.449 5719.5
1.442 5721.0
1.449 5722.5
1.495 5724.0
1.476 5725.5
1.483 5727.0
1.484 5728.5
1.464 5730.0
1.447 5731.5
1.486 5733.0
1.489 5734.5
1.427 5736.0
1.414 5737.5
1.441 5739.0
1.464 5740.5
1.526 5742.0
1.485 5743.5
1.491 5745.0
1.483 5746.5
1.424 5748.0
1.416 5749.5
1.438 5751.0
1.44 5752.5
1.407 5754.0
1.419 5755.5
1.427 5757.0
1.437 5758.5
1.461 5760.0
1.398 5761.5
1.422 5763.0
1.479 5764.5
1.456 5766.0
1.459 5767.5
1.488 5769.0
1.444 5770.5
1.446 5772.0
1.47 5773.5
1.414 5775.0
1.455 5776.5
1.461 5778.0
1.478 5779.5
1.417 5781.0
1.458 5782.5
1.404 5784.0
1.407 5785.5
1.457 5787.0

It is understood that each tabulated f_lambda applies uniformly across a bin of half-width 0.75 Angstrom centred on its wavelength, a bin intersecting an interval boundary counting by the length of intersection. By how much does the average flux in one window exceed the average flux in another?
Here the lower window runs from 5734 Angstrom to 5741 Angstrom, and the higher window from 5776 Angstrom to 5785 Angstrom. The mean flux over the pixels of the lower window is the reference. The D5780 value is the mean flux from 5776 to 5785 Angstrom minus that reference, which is 0.00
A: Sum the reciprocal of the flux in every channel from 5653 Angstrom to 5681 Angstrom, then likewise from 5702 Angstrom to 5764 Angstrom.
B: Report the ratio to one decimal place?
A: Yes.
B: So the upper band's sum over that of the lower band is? 2.2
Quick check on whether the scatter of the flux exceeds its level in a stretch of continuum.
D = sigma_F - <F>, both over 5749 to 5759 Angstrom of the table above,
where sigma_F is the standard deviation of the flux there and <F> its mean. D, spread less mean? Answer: -1.41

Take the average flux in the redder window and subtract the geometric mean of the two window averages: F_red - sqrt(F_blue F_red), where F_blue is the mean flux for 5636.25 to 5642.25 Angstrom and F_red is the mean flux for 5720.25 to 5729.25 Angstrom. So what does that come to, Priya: 0.017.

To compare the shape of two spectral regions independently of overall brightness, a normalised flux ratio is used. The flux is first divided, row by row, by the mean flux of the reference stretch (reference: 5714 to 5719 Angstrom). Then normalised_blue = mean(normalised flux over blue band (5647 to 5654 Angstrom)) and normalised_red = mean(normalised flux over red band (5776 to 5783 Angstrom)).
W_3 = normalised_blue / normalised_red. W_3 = 1.01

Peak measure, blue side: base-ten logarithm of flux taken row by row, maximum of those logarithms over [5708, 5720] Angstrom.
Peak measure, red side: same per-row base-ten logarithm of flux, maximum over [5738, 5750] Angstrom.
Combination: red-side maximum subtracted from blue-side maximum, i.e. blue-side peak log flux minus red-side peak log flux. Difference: -0.014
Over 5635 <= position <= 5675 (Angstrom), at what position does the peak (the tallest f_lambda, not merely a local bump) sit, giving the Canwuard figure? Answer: 5665.5 Angstrom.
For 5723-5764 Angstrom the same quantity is 5742.0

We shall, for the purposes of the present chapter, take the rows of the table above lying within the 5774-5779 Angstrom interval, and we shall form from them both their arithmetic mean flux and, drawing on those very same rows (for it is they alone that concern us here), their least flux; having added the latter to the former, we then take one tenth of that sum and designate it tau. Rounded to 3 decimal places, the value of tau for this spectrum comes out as 0.286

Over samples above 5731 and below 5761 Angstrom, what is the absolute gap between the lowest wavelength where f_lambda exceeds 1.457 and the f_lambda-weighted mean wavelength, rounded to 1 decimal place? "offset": 12.7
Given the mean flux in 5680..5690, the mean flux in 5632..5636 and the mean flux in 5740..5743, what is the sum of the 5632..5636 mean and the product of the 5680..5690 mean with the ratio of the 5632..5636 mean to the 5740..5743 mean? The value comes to 2.90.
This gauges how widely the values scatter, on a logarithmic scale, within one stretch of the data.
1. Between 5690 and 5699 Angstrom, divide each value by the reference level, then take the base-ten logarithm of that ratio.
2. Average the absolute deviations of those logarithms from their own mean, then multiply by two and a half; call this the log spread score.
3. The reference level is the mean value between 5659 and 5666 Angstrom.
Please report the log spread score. 0.0100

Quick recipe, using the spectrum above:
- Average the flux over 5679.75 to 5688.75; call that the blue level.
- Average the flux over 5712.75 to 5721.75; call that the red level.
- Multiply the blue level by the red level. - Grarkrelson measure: 2.08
